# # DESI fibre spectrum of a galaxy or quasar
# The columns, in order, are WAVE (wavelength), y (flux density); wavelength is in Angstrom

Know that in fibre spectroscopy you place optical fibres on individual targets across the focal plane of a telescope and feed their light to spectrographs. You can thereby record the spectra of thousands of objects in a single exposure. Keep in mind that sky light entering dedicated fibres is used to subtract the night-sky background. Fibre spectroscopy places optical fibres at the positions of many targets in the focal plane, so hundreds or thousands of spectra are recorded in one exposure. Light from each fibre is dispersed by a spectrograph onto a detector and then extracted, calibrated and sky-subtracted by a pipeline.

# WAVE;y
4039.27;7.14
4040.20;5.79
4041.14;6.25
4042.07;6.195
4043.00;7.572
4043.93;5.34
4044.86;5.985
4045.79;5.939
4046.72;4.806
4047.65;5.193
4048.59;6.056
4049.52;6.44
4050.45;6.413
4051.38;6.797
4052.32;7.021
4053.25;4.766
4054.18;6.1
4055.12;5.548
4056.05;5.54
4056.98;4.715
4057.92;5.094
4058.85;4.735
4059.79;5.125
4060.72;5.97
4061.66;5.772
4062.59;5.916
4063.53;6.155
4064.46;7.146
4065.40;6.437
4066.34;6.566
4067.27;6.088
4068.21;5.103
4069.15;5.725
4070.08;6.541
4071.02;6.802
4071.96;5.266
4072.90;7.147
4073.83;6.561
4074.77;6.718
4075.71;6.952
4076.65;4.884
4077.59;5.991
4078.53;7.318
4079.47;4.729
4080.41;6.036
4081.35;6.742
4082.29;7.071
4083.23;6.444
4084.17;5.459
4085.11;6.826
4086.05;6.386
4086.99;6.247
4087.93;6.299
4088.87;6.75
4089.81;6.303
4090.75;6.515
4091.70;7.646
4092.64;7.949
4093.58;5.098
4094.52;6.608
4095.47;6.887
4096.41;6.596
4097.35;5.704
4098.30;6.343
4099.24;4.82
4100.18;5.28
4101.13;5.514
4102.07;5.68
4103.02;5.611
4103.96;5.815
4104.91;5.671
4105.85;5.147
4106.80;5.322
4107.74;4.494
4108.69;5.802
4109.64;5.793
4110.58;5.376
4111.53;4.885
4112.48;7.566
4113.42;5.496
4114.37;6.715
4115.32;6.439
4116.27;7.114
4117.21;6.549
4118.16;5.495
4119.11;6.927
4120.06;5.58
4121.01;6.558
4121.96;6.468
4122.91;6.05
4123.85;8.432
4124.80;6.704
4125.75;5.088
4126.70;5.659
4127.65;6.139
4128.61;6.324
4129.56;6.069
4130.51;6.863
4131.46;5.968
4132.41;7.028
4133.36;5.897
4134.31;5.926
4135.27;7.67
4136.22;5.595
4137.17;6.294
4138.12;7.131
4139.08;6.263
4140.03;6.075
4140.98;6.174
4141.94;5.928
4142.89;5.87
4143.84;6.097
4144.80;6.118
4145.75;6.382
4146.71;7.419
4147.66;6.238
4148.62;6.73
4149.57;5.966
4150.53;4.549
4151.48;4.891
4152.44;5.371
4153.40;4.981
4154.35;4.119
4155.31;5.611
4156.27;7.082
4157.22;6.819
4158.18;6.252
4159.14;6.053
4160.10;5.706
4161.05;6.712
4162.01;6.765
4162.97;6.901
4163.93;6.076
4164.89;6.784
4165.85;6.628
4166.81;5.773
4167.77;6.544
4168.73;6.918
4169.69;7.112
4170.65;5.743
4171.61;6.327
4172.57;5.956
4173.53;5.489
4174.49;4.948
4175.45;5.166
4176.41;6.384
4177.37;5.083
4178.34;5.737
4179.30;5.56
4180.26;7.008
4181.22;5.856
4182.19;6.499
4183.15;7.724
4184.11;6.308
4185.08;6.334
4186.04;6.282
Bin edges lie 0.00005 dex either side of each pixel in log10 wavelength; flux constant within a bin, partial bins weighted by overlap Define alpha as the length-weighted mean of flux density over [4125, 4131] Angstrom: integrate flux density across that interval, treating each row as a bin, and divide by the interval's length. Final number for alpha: 6.0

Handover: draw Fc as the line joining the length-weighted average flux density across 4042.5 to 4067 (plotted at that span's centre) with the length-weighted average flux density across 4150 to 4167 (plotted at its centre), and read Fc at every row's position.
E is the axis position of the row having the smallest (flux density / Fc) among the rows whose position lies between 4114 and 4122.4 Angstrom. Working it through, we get 4118.16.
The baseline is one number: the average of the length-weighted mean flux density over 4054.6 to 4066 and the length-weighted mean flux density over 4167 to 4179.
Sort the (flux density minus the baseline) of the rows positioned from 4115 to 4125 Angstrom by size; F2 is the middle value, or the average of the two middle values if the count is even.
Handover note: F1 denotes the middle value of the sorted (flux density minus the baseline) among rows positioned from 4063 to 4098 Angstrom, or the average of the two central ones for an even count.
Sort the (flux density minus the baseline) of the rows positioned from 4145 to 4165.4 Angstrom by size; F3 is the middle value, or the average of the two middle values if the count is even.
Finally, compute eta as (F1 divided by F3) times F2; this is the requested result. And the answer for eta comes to 1.2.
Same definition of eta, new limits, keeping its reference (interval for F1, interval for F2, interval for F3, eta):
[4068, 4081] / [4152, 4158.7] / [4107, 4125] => -0.2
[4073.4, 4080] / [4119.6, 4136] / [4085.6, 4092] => 0.4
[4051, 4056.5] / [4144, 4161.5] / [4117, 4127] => 0.0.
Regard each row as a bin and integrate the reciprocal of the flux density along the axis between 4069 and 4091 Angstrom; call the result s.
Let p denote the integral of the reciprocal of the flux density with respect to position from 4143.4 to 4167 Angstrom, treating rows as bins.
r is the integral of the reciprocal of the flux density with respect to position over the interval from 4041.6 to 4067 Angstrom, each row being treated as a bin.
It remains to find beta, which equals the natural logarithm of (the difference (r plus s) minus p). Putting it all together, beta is 1.4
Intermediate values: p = 4.0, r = 4.4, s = 3.5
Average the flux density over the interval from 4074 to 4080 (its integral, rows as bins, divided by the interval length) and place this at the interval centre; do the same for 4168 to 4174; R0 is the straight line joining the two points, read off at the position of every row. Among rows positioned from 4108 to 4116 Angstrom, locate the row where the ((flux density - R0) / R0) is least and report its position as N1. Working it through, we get 4111.53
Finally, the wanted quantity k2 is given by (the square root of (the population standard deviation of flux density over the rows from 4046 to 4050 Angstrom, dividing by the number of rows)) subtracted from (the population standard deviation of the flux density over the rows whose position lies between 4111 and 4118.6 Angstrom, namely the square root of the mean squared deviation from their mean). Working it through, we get 0.0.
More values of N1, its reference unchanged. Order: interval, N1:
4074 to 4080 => 4079.47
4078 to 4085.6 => 4079.47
